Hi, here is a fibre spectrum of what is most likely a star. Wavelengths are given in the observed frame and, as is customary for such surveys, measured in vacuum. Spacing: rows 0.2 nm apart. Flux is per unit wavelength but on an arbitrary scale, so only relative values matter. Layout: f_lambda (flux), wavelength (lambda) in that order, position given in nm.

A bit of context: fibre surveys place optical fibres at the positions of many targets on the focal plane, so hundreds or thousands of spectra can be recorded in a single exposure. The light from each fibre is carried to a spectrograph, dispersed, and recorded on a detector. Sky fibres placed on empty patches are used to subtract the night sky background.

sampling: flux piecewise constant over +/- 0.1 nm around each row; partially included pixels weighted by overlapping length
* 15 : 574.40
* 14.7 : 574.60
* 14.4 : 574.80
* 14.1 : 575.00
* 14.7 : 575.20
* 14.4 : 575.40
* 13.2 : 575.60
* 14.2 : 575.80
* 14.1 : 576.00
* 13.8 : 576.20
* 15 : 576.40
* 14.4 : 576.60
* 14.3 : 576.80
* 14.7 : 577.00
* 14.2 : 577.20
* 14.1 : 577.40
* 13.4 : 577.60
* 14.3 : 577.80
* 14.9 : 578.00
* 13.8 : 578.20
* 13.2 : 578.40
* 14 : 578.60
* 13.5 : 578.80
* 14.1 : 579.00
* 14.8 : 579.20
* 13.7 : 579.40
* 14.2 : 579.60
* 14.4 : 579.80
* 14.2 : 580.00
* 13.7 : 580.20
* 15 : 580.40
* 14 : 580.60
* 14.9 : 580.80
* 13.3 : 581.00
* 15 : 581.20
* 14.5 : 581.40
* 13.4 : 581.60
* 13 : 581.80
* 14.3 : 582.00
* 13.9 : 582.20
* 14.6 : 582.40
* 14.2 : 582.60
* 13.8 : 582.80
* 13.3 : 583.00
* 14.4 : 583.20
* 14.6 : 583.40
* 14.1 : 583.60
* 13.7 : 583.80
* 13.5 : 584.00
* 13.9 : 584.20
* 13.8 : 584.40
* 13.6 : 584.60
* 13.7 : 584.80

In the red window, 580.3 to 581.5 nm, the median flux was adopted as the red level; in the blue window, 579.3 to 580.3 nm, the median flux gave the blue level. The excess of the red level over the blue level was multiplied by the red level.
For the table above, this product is 7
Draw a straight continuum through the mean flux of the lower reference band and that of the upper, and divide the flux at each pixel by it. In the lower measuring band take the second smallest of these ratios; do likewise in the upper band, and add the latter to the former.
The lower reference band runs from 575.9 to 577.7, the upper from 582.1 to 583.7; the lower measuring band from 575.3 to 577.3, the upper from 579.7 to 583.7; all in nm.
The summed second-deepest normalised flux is 1.91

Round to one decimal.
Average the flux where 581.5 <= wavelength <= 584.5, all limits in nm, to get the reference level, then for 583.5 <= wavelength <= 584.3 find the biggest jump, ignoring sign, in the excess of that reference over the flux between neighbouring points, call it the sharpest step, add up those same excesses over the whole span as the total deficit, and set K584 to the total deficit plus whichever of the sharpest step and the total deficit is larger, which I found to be 0.8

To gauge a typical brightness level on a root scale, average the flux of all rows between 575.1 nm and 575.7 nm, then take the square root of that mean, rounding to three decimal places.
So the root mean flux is 3.755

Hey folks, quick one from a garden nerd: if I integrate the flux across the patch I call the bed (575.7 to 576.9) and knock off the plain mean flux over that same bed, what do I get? 2.86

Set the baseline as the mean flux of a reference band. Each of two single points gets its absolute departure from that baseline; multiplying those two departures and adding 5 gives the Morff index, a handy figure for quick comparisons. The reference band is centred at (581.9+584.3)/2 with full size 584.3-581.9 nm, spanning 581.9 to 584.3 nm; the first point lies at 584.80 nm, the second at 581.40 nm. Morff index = 5.15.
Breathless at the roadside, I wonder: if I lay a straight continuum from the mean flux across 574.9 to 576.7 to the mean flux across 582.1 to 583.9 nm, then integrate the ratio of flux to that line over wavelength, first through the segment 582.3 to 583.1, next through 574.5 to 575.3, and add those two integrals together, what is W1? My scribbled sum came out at 1.61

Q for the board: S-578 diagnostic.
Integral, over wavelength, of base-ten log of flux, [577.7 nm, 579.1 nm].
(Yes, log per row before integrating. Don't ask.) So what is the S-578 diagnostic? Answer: 1.60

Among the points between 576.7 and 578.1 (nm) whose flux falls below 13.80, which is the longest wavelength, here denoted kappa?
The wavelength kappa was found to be 577.60 nm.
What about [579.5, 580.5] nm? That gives 580.20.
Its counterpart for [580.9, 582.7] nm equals 581.80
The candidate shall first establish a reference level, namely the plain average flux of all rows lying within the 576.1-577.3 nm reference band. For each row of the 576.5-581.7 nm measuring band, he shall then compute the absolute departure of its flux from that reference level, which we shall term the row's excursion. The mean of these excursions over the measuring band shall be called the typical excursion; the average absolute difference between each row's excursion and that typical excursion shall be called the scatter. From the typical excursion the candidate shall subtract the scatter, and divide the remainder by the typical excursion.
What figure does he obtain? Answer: 0.41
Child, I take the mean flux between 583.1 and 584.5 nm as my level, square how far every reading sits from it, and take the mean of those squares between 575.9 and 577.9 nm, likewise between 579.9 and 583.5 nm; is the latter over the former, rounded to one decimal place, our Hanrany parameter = 1.6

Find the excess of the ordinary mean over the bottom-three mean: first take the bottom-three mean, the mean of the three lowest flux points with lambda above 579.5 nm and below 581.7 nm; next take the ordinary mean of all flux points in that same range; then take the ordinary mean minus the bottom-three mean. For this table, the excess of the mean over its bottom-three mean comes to 0.770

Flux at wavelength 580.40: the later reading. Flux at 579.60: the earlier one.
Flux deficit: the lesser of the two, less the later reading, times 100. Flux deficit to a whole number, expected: -80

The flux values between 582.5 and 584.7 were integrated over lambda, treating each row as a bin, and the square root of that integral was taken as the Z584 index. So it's 5.5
